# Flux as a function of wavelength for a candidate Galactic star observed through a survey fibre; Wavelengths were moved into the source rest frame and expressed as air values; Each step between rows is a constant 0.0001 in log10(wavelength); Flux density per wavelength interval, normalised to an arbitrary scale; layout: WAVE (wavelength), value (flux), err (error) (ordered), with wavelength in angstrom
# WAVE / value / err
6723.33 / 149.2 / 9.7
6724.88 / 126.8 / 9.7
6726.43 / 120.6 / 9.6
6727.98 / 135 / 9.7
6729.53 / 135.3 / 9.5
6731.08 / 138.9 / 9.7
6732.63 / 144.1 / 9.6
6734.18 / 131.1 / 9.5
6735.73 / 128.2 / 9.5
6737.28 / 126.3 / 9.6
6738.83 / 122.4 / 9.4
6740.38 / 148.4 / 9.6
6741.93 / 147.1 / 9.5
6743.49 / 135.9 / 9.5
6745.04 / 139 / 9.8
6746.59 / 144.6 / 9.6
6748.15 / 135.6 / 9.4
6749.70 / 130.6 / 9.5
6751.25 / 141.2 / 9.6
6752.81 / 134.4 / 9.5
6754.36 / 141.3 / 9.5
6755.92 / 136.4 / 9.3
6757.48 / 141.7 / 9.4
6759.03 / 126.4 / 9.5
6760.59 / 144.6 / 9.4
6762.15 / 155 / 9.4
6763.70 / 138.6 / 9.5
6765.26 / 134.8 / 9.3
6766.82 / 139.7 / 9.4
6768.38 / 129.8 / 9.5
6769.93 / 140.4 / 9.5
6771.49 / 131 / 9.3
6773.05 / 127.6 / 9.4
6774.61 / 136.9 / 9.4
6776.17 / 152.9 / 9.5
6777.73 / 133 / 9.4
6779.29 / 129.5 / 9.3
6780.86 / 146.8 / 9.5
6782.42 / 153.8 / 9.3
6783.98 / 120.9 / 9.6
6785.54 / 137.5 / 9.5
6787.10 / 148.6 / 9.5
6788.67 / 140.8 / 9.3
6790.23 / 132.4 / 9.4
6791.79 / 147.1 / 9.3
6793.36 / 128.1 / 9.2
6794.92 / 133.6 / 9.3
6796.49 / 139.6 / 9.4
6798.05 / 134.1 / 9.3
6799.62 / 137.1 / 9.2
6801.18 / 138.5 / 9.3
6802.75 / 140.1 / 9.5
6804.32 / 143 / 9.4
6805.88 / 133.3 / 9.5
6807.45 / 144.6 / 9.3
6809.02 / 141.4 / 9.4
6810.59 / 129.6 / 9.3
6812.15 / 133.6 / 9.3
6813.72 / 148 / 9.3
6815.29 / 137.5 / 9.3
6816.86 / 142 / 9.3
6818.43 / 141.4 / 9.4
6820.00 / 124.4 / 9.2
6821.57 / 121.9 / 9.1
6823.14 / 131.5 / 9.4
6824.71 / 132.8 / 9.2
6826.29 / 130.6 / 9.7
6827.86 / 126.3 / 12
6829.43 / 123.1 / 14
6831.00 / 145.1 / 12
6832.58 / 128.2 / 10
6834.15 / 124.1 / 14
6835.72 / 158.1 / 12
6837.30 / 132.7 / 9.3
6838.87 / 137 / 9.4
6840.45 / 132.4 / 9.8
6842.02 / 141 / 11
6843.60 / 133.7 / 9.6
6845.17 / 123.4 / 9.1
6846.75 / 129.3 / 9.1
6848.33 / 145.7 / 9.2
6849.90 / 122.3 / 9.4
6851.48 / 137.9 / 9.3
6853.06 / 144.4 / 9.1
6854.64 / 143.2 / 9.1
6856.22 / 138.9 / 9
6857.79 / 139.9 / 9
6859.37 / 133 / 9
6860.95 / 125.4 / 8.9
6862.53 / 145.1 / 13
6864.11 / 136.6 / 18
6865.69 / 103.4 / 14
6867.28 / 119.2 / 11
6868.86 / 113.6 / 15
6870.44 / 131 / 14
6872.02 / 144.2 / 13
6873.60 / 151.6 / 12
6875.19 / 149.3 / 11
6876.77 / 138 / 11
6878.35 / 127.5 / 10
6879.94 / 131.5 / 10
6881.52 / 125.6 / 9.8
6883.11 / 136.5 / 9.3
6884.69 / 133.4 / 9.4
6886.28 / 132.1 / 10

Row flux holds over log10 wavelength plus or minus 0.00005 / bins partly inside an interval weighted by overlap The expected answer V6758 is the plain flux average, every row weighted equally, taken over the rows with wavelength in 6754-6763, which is 141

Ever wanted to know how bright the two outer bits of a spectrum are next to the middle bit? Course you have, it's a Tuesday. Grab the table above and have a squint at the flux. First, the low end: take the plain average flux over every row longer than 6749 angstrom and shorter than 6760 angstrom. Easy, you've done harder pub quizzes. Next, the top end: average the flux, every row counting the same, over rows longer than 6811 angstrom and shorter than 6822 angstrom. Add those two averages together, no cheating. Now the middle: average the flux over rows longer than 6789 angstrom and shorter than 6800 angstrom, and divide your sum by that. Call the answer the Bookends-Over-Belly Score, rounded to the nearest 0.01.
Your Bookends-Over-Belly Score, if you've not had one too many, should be 2.00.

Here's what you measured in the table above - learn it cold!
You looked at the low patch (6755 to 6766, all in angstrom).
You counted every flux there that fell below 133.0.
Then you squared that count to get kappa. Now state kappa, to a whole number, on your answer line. 1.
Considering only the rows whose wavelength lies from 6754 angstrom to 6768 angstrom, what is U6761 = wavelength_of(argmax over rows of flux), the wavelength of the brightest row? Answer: 6762.15 angstrom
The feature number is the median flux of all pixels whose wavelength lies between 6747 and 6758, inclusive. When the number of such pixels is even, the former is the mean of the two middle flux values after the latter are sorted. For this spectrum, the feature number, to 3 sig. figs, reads 136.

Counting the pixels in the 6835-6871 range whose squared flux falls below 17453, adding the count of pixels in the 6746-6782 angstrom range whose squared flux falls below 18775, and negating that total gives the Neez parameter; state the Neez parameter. -20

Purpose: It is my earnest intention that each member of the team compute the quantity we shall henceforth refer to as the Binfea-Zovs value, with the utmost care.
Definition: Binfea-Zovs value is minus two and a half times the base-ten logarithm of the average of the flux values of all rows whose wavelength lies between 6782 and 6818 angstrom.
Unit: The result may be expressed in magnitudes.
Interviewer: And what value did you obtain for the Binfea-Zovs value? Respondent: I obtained -5.35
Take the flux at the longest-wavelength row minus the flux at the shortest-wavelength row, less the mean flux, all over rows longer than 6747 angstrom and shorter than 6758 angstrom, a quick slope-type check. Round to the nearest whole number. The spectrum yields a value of -131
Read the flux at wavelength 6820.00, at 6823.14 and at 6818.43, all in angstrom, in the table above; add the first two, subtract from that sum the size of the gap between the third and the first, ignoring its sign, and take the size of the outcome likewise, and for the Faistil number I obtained 239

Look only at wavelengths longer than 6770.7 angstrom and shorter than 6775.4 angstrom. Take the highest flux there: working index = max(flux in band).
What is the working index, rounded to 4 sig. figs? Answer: 136.9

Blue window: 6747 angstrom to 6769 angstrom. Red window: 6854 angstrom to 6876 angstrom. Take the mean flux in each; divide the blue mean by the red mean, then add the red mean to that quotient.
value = 135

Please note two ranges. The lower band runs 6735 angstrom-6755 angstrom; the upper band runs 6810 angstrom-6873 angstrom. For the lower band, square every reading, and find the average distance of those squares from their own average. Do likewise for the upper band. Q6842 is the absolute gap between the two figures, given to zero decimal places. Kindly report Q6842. 361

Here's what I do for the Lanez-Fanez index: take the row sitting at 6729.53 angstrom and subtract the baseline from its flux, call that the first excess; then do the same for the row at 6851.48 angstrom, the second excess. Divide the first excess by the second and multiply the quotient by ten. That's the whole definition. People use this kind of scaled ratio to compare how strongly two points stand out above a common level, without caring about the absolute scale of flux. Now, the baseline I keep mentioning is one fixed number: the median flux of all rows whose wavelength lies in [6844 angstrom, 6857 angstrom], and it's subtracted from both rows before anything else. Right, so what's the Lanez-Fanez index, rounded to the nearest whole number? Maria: 62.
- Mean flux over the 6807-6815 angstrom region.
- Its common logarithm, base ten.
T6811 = 2.14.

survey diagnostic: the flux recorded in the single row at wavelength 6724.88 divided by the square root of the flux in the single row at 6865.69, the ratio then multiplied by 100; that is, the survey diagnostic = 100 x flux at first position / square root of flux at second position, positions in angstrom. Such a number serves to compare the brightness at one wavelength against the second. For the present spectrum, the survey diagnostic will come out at 1247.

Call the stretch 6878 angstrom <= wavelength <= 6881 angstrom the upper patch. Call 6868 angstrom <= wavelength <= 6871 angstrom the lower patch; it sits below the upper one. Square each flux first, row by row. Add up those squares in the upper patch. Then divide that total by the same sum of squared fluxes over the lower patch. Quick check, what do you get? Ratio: 1.12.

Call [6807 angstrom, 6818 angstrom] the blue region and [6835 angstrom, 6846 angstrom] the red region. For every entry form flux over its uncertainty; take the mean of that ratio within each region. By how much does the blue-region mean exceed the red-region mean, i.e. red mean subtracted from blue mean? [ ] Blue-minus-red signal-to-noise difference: 1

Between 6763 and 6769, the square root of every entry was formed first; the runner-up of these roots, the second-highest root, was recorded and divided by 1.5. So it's 7.85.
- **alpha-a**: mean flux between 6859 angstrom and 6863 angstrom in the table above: 134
